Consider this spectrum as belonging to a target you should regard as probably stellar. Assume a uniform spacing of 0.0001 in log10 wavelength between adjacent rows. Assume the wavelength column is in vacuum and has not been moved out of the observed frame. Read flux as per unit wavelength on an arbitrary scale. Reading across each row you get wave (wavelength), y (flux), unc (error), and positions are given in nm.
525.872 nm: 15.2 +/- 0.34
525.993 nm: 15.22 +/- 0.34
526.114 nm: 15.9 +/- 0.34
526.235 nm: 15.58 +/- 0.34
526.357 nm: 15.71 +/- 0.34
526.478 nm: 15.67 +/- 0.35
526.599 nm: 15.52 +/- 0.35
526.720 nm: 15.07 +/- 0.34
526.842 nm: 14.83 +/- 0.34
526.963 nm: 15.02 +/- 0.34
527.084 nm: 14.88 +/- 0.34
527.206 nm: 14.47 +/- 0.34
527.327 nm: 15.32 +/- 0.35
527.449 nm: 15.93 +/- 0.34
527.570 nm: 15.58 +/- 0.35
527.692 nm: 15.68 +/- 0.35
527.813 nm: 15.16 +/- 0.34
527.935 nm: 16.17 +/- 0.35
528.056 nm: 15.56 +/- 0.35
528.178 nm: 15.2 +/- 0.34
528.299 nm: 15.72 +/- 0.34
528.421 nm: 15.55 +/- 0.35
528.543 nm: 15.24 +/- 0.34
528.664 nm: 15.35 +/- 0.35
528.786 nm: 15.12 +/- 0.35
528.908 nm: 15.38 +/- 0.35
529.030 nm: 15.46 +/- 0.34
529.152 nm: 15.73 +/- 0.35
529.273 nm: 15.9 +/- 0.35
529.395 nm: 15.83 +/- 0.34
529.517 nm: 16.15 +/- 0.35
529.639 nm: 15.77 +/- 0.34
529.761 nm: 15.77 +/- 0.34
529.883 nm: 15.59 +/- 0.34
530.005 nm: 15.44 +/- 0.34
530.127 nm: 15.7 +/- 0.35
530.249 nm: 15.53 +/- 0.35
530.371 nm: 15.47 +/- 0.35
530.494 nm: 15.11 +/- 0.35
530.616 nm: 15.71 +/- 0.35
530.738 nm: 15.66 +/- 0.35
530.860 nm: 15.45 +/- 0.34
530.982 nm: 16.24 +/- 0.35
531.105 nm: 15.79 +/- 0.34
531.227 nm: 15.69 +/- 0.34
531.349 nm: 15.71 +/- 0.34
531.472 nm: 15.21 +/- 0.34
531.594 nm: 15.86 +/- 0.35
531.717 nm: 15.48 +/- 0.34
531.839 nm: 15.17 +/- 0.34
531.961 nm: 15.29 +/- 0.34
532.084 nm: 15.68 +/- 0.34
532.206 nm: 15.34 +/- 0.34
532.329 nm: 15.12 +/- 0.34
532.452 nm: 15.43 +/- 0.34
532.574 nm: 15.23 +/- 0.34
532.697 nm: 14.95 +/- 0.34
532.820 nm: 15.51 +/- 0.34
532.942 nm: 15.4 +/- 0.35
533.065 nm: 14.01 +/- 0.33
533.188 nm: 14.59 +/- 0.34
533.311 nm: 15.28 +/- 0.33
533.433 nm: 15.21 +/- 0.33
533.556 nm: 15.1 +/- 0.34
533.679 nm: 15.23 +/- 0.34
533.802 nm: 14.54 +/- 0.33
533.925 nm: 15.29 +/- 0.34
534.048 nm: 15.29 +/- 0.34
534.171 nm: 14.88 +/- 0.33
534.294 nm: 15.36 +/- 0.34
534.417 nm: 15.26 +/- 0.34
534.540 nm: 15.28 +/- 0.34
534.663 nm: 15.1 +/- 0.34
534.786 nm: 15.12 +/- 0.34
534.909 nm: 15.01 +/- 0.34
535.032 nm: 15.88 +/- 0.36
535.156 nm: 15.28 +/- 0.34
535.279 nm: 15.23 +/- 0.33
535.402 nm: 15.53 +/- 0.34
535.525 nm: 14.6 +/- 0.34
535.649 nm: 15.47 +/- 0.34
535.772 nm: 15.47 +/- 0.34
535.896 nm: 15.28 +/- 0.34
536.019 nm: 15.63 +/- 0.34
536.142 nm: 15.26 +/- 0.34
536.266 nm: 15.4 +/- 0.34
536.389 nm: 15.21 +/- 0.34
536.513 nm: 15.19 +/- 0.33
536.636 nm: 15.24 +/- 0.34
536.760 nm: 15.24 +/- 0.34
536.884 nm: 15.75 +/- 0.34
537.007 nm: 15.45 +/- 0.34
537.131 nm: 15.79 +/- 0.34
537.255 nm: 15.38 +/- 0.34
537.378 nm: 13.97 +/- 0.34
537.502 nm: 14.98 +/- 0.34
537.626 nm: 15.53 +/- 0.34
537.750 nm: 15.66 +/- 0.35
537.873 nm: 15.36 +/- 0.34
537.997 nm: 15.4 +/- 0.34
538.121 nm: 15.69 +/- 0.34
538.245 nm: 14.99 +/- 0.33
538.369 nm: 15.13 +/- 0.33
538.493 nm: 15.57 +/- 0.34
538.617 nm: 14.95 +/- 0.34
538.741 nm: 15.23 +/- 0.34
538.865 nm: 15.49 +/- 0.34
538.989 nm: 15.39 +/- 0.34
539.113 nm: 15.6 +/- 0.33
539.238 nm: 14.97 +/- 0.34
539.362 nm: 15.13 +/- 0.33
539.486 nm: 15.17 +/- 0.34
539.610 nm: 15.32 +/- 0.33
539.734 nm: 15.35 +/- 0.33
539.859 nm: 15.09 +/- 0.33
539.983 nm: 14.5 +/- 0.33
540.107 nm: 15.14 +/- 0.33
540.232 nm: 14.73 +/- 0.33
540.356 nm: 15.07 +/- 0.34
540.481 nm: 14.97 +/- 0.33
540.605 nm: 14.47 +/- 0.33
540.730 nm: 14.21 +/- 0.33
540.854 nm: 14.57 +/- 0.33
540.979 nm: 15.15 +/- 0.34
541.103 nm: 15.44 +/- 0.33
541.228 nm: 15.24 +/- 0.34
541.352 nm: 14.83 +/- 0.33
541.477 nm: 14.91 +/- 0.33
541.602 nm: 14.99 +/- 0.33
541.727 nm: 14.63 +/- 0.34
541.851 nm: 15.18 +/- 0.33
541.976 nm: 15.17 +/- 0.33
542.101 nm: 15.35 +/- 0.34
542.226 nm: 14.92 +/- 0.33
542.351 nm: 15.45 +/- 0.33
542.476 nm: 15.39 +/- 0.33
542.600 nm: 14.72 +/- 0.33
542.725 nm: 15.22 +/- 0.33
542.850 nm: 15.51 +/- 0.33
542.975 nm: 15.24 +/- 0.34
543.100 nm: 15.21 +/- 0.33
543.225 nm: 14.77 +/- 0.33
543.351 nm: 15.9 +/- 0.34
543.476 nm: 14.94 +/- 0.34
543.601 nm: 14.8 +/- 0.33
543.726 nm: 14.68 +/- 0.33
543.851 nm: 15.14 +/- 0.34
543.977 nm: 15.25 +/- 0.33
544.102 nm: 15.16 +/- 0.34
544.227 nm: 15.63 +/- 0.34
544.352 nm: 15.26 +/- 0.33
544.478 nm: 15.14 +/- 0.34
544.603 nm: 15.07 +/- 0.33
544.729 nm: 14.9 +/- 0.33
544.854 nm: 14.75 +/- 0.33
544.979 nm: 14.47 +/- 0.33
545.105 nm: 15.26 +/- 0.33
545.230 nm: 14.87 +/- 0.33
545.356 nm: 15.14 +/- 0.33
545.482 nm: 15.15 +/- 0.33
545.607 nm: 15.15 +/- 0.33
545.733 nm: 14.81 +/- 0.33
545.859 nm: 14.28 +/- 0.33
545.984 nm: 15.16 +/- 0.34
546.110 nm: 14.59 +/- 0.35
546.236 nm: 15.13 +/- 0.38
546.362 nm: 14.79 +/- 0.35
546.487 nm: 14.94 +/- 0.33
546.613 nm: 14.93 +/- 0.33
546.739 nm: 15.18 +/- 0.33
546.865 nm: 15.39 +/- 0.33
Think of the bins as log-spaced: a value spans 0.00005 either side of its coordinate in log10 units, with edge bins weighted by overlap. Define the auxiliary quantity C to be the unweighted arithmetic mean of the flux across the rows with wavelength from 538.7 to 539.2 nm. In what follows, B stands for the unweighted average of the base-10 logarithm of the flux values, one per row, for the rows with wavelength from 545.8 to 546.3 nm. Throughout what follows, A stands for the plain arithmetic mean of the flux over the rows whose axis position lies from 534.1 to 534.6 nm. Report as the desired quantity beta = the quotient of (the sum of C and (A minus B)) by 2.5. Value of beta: 11.8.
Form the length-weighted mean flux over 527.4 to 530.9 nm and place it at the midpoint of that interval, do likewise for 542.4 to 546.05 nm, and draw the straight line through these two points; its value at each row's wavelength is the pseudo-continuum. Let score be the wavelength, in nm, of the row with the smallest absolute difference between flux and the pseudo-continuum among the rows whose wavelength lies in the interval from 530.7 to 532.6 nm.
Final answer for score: 531.717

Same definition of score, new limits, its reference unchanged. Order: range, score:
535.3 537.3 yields 536.266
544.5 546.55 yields 544.603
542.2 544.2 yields 543.851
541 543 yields 541.976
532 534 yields 532.452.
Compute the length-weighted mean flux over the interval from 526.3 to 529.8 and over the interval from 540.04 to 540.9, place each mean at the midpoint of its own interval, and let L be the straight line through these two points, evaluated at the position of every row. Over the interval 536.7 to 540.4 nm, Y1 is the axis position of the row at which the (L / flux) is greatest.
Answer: 537.378 nm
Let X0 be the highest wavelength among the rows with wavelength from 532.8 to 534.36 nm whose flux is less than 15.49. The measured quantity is 534.294 nm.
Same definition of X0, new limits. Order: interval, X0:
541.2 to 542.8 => 542.725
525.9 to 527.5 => 527.327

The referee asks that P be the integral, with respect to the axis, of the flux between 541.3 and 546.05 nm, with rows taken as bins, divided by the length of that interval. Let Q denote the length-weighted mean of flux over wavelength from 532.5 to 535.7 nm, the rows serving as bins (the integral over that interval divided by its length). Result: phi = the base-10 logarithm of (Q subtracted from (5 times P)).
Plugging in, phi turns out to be 1.78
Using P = 15.1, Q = 15.14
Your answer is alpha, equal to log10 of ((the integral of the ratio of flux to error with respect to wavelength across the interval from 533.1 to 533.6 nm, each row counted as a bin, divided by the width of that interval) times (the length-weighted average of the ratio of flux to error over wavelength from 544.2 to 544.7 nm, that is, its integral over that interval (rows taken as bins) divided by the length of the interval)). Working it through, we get 3.31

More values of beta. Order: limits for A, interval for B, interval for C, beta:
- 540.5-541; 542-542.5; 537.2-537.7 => 11.4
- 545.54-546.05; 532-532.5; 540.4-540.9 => 11.3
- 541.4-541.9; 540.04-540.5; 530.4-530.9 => 11.7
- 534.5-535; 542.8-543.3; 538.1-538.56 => 11.7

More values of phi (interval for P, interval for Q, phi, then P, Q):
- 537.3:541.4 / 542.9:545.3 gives 1.78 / 15.1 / 15.08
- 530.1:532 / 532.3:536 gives 1.80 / 15.6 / 15.17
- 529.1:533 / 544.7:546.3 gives 1.80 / 15.6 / 14.90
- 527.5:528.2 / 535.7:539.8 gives 1.80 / 15.6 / 15.31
